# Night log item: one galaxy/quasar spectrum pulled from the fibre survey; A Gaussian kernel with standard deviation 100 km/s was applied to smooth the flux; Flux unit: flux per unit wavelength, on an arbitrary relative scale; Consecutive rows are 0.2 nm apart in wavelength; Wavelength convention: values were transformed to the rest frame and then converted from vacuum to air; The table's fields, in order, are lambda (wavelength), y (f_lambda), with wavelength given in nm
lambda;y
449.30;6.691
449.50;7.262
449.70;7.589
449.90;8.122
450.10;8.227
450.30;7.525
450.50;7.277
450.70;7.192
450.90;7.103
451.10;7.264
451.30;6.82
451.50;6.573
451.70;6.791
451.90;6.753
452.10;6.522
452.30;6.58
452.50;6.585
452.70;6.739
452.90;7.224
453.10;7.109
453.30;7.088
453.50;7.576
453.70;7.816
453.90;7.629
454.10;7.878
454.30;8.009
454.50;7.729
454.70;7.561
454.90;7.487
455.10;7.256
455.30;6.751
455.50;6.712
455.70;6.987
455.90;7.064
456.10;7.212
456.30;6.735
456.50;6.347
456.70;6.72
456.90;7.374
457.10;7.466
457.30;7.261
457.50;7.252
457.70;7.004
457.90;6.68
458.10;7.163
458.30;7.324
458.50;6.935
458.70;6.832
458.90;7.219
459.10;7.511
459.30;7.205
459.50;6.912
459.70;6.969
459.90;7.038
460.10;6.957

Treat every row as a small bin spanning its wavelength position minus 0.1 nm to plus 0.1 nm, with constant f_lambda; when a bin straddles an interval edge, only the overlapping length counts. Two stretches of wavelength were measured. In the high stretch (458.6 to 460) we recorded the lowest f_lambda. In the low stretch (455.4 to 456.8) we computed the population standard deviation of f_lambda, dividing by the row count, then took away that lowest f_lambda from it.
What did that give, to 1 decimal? -6.6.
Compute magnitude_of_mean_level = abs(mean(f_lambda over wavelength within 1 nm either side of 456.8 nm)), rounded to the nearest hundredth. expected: 7.04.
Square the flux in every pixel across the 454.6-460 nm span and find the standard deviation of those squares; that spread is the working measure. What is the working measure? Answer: 4.2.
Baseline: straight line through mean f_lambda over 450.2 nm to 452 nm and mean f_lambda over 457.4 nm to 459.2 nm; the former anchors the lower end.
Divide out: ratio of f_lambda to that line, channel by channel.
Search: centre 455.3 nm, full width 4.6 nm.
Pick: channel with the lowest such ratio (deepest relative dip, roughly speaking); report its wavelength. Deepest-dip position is 456.50 nm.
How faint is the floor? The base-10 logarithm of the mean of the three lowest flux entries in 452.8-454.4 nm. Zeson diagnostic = 0.854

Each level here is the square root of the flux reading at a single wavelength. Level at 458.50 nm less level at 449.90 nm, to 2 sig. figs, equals -0.22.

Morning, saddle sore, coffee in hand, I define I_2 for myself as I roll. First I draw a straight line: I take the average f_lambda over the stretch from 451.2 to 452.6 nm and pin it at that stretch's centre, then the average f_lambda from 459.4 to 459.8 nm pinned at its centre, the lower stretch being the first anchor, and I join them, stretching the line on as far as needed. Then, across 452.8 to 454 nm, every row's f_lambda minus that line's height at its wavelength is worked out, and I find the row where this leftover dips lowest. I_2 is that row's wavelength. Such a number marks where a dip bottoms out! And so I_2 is 453.30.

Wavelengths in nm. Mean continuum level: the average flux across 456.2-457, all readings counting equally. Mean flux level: 6.8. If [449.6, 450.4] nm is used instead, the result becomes 7.9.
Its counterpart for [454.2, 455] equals 7.7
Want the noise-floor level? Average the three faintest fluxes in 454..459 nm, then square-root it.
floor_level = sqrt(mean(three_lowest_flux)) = 2.57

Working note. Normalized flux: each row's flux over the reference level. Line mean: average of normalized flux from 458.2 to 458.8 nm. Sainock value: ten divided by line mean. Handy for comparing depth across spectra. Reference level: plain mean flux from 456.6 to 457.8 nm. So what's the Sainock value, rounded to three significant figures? 10.2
